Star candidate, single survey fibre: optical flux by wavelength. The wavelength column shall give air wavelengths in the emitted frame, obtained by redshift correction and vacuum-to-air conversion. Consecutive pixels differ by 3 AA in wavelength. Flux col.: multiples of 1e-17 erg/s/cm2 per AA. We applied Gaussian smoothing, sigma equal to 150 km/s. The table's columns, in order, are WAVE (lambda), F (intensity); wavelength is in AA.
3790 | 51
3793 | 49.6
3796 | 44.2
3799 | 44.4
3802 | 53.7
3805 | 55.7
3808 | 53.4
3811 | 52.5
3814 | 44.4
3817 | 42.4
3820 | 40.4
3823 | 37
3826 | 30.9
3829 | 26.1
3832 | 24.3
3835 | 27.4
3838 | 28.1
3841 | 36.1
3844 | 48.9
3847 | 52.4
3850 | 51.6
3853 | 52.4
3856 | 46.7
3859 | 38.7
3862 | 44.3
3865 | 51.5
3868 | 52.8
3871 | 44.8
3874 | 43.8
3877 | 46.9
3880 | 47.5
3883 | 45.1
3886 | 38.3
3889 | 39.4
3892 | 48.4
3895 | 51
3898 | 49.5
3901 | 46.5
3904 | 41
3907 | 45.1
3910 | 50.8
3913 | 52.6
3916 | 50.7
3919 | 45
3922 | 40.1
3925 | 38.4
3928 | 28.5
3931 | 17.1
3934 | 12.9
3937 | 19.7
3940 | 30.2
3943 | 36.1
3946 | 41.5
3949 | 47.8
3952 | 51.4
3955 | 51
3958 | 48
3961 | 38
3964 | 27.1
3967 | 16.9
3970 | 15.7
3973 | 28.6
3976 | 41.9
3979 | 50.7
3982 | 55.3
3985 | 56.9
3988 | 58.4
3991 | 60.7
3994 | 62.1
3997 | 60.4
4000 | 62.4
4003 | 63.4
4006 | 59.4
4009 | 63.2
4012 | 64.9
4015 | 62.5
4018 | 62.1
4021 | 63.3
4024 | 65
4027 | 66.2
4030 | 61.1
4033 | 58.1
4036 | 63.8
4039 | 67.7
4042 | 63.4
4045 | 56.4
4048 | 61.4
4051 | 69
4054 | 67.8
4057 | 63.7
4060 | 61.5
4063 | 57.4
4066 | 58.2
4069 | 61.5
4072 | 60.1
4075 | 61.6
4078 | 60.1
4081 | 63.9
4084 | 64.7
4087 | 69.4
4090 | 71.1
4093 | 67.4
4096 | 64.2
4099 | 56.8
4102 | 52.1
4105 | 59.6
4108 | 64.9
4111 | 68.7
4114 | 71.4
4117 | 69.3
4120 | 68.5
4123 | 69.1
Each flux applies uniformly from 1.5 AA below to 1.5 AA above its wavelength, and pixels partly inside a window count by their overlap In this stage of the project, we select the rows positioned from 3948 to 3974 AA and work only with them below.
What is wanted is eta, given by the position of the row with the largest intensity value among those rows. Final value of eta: 3952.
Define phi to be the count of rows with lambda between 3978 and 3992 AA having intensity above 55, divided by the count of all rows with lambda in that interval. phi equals 0.80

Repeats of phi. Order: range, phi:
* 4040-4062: 1.00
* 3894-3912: 0.00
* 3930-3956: 0.00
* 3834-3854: 0.00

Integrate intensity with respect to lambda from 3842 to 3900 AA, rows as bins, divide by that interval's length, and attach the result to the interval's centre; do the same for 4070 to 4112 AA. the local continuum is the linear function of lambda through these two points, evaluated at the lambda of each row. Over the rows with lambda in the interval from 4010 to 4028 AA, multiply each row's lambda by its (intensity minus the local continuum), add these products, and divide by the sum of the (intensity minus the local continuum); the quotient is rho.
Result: 4019.8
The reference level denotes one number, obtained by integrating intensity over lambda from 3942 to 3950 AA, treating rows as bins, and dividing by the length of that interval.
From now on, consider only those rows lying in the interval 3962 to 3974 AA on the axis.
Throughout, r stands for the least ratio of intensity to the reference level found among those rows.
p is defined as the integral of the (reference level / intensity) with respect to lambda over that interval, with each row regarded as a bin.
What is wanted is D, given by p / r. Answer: 64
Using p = 24.2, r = 0.38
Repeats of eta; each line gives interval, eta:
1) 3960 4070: 4051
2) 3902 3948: 3913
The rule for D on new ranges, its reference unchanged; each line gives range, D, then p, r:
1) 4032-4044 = 6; 8.0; 1.39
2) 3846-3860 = 13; 12.2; 0.93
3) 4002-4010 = 4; 5.4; 1.42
